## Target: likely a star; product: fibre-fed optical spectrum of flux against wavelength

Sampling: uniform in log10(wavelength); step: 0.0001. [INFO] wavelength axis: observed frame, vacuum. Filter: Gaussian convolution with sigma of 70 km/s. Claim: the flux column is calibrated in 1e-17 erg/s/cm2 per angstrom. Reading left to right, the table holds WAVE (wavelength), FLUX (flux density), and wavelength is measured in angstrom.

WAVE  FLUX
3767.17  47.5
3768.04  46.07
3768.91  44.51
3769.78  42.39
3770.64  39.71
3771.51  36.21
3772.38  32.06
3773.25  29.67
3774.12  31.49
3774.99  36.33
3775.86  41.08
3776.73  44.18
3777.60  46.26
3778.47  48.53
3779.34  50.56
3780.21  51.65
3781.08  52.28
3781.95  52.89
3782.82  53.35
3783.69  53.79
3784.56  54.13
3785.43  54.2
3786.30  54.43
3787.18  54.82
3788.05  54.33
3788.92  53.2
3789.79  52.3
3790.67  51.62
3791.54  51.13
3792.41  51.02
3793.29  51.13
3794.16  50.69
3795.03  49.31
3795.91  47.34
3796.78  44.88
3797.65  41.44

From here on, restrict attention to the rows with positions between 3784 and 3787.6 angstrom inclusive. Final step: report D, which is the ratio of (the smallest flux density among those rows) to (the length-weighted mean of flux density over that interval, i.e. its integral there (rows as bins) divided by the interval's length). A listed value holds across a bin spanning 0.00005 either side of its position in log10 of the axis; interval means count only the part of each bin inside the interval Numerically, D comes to 1.00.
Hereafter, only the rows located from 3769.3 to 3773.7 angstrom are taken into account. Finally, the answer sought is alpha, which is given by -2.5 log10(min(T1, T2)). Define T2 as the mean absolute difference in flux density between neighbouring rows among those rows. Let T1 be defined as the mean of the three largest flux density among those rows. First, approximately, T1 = 39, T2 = 3.2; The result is -1.3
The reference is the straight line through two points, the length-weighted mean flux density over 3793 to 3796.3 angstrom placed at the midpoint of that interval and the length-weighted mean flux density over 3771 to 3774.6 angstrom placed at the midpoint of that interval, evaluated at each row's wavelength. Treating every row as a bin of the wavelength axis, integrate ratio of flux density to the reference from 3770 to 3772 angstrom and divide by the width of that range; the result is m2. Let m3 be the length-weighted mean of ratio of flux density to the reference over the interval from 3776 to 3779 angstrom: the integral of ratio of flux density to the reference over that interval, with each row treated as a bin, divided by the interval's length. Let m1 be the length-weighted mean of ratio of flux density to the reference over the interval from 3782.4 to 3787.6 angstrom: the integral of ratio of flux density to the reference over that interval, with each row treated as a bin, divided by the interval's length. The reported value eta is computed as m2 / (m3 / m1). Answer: 1.3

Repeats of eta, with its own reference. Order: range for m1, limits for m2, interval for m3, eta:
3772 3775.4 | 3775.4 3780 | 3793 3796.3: 1.2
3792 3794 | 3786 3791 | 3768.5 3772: 0.9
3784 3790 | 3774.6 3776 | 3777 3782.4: 1.0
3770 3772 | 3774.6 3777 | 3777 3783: 1.1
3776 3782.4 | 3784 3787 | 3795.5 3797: 1.8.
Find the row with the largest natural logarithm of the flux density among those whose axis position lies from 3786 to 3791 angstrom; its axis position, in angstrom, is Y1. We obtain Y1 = 3787.18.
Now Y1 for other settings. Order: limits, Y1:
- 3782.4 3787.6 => 3787.18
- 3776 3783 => 3782.82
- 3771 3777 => 3776.73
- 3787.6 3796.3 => 3788.05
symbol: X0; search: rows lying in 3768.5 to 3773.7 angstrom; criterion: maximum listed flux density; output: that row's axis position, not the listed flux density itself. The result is 3768.91 angstrom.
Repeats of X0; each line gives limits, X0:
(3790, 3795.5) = 3790.67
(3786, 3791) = 3787.18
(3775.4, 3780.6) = 3780.21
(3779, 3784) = 3783.69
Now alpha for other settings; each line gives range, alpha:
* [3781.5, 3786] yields 1.2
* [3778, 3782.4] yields -0.1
